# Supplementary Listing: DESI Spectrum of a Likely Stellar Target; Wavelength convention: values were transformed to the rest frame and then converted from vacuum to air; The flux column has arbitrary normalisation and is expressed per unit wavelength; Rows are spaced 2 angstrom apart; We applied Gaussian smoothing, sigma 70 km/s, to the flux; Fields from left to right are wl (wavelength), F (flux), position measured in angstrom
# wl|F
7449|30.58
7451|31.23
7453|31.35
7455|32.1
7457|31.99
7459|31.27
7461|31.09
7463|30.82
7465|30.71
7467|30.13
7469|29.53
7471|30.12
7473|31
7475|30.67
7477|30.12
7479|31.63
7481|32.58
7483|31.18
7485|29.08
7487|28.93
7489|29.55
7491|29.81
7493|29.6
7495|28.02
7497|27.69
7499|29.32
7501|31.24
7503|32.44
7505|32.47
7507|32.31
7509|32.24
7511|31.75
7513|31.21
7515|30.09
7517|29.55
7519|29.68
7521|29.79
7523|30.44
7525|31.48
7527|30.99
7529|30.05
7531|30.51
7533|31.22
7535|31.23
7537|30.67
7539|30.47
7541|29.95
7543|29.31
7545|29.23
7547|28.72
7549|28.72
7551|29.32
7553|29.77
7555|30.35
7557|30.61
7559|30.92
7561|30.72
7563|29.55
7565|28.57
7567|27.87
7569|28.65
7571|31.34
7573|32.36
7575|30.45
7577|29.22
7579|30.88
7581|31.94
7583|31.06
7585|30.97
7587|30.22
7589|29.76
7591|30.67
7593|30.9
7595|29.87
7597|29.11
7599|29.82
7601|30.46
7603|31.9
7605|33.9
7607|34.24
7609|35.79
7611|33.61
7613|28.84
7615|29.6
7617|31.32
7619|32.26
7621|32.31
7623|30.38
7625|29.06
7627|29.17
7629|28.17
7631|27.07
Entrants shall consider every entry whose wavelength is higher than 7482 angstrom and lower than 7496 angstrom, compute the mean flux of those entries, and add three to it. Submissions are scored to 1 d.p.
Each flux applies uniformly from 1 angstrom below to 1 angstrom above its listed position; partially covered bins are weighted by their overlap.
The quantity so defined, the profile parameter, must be 32.5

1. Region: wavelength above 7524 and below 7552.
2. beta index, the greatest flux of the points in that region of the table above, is 31.48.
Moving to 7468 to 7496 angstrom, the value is 32.58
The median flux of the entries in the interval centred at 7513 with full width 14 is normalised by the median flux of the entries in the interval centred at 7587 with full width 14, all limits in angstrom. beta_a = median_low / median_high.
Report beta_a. 1.010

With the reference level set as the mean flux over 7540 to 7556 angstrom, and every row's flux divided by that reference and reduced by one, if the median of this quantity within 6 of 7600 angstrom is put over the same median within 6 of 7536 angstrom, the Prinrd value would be 0.64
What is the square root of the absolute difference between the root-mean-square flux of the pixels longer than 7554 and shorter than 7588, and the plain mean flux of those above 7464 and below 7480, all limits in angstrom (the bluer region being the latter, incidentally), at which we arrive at 0.36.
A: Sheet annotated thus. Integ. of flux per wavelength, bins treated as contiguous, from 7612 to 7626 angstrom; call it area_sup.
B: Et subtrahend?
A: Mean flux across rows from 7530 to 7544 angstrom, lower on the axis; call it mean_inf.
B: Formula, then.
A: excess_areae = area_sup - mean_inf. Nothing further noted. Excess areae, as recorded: 397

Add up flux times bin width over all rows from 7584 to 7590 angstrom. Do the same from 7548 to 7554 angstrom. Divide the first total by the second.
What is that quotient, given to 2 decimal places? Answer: 1.04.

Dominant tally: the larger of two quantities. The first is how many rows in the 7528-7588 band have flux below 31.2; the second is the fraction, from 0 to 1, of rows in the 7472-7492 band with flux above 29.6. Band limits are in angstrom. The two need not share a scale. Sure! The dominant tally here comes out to 25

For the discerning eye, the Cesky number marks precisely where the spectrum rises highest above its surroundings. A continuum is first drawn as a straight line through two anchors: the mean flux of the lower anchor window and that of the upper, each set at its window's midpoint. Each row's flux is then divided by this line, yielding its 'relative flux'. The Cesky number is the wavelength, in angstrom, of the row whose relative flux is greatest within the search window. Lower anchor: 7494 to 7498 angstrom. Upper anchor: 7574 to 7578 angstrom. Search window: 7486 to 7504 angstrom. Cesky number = 7503 angstrom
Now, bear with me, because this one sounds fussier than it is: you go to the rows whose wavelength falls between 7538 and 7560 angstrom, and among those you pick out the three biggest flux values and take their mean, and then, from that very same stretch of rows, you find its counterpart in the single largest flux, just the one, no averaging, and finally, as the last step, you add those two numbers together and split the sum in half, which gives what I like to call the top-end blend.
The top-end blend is 30.8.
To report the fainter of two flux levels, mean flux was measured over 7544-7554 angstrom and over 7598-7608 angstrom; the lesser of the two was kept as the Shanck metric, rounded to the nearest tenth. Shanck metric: 29.2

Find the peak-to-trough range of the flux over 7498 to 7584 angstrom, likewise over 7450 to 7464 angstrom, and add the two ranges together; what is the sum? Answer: 5.9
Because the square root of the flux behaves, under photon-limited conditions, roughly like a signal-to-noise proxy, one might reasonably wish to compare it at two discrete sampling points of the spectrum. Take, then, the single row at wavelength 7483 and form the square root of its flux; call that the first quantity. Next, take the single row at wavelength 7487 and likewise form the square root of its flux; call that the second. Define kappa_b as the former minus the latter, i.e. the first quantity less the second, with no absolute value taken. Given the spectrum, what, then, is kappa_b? 0.21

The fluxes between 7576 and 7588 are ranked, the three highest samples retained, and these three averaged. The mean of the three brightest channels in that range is 31.3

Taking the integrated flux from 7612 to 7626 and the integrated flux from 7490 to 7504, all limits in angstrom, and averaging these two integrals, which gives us 422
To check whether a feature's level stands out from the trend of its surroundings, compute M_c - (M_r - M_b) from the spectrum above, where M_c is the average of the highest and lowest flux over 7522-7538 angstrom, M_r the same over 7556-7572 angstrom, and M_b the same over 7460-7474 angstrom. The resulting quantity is 31.5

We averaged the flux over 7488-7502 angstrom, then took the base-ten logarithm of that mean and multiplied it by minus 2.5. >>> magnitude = -3.67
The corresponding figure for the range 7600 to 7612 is -3.81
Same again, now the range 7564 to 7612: -3.73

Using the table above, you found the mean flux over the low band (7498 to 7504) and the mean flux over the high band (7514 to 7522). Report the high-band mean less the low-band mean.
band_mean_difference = -1.2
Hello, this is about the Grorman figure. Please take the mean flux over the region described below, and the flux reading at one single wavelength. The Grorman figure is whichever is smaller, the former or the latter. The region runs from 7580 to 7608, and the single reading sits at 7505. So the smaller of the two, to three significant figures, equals 31.1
